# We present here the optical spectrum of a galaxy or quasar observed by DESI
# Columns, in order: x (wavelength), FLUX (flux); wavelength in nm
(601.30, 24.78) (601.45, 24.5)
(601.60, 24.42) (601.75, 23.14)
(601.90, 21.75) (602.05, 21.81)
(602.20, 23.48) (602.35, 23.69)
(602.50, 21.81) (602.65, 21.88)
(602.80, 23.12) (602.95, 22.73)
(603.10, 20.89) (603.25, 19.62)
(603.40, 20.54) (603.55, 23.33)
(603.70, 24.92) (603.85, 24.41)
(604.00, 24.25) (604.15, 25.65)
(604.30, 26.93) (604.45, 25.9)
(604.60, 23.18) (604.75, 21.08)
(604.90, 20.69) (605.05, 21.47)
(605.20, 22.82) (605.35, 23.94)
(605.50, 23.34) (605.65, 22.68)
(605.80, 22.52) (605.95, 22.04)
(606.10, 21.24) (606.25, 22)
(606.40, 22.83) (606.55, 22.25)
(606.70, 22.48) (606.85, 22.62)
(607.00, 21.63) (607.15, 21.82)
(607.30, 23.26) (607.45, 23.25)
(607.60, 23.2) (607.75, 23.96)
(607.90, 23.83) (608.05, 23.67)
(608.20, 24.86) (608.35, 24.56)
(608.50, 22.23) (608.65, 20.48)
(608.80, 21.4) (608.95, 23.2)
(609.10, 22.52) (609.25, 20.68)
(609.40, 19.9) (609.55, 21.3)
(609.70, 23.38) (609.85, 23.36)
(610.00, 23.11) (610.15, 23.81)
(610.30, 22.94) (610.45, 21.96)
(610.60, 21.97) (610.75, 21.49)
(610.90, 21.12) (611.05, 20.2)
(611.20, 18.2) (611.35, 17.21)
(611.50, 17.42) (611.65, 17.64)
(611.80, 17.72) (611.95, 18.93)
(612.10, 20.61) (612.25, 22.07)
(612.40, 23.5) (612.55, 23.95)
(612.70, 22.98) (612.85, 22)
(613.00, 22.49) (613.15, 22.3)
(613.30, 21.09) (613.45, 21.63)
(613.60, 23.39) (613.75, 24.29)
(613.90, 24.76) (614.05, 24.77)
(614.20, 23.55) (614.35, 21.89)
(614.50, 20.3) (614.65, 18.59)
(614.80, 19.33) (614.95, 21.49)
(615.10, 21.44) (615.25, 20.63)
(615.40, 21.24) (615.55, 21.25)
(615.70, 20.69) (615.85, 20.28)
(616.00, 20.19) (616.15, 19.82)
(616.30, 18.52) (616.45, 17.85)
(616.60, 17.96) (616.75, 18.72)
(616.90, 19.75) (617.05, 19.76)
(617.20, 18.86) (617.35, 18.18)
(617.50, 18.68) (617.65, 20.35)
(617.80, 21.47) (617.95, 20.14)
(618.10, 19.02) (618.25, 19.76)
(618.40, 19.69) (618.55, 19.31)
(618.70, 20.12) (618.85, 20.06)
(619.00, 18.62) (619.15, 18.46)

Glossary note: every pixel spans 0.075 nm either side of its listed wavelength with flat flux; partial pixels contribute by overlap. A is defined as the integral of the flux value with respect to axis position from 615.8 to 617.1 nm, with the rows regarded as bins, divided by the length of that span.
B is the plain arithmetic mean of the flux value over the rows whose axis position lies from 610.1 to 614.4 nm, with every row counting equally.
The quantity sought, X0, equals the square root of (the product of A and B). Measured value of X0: 20.3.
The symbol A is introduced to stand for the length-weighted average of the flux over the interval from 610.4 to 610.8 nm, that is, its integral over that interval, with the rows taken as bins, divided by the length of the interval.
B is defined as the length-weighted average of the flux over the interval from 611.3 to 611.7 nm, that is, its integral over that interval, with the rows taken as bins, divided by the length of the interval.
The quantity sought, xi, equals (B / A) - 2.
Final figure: -1.20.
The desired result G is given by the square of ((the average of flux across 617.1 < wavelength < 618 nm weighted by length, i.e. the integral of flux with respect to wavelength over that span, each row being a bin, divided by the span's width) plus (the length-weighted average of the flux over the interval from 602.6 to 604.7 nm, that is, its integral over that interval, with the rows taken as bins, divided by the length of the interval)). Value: 1847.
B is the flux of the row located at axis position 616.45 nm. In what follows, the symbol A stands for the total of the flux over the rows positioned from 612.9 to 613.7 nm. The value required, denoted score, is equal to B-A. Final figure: -93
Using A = 111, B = 17.85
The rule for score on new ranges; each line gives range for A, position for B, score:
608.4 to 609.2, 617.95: -90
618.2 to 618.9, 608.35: -74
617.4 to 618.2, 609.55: -78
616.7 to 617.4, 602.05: -73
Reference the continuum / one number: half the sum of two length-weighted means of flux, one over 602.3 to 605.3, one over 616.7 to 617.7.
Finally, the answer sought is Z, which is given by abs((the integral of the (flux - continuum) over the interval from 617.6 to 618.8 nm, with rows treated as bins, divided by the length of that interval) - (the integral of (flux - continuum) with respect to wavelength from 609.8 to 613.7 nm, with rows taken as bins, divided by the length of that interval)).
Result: 1.3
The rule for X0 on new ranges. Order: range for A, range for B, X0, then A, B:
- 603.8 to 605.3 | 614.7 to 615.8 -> 22.2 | 23.6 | 20.9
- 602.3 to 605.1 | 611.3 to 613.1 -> 21.7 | 23.0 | 20.5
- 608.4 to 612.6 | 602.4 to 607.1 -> 21.9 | 21.2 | 22.7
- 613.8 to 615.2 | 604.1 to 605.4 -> 22.7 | 21.8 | 23.5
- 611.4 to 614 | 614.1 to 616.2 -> 21.2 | 21.6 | 20.8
